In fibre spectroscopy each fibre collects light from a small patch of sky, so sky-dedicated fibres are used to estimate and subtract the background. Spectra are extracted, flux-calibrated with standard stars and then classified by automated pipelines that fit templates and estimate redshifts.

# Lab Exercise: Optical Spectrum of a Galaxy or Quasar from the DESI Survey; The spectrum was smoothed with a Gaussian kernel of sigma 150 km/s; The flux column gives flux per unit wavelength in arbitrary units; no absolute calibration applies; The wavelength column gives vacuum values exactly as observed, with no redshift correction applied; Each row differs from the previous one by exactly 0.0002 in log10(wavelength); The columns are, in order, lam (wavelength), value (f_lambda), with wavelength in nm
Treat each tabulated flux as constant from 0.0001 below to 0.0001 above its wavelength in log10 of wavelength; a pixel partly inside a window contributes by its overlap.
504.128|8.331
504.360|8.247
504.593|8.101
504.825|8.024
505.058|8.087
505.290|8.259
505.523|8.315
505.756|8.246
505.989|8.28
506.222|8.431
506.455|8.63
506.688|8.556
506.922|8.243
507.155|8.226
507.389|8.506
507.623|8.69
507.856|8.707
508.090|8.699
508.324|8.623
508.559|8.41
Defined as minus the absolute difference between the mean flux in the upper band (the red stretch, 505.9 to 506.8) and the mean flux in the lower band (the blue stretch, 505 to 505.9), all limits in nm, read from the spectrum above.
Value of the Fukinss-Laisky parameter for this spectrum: -0.25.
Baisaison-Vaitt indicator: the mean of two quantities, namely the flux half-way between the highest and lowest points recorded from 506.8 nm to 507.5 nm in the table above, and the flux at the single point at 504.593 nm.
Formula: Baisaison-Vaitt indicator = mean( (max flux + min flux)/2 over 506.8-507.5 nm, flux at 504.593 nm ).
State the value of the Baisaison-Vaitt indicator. 8.23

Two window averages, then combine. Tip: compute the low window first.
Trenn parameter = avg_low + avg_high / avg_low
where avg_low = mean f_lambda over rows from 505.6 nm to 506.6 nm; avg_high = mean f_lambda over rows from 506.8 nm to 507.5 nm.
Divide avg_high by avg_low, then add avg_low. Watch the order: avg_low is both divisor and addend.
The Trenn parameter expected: 9.39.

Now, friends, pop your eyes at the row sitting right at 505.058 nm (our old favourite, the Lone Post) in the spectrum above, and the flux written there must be 8.087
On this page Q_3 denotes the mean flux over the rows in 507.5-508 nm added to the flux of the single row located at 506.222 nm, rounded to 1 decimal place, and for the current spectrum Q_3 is 17.1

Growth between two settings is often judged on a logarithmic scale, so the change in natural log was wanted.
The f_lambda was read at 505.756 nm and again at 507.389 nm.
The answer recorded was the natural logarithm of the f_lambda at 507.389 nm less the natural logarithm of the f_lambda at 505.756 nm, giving 0.031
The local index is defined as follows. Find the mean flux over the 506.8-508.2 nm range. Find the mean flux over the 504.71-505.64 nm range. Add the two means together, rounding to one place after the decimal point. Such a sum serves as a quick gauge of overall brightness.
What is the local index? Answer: 16.7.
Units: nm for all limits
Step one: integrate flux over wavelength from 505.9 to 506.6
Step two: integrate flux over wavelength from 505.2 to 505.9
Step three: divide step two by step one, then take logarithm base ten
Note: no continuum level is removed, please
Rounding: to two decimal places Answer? -0.01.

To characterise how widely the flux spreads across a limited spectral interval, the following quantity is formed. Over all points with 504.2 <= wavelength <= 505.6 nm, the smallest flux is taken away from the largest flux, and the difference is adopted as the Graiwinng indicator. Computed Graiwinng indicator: 0.29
